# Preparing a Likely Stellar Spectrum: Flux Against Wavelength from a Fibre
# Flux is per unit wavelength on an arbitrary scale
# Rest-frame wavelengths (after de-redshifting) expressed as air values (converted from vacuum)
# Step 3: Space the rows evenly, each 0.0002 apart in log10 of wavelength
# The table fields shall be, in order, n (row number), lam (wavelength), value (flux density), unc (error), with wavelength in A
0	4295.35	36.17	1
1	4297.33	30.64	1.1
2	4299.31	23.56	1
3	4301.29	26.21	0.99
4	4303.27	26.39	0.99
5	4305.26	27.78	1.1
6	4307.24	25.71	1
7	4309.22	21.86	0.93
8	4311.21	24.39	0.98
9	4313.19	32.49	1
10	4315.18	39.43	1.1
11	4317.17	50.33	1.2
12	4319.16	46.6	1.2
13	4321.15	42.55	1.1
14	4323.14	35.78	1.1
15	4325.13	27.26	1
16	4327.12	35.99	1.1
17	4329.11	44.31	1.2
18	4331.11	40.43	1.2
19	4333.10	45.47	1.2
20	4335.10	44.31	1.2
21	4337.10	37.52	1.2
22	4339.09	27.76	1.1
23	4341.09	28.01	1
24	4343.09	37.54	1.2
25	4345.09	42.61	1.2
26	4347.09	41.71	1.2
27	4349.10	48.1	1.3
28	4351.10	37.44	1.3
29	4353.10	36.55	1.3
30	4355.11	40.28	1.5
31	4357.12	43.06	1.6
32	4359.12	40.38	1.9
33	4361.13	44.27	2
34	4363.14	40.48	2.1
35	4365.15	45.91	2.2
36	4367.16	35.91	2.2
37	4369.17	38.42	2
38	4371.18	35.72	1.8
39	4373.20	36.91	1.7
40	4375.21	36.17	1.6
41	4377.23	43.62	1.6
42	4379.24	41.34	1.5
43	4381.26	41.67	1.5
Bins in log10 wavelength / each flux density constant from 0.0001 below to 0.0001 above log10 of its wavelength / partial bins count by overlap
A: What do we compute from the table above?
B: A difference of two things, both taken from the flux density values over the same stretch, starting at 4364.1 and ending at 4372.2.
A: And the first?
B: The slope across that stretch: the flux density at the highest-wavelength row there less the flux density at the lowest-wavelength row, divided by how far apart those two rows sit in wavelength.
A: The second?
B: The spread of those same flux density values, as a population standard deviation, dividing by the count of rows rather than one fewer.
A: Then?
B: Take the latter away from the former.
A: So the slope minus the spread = -5.8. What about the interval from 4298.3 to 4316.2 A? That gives -4.1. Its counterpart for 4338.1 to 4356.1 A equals -5.4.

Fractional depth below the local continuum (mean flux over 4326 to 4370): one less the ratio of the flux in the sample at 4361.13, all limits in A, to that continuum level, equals -0.11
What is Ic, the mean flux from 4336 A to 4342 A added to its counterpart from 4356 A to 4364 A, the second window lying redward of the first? 73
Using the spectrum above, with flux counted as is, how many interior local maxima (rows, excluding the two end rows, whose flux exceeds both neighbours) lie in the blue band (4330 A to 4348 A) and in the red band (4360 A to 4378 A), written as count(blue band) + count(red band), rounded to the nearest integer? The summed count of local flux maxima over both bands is 5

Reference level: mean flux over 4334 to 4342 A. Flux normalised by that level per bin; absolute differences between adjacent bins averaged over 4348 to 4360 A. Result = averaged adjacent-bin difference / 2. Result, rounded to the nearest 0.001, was 0.060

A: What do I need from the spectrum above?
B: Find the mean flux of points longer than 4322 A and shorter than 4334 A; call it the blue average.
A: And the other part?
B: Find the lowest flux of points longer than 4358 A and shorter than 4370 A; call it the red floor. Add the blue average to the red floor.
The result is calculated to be 74.1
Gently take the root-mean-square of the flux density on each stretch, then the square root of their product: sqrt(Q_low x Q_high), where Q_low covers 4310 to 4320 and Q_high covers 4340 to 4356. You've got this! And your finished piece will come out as 40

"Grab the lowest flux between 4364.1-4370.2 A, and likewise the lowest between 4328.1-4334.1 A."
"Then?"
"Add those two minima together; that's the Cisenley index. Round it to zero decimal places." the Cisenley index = 76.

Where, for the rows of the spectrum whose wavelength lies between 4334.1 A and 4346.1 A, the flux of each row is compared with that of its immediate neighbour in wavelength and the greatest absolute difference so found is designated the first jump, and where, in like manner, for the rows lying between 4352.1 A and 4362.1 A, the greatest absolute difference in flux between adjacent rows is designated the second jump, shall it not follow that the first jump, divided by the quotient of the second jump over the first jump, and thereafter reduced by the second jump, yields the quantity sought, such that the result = 21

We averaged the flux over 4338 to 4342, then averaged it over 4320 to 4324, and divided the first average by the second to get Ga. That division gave 0.71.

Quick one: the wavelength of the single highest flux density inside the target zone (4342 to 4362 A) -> 4349.10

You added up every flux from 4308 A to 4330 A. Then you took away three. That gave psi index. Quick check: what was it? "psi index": 398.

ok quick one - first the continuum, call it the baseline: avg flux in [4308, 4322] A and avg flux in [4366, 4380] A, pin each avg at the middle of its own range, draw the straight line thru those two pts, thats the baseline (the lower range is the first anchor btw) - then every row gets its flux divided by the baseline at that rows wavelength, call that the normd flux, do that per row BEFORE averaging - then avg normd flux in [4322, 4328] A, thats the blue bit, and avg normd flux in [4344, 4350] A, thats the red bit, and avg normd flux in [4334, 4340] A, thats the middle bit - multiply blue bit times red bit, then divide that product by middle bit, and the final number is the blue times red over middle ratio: 1.1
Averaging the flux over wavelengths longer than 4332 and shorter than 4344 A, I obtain 36.8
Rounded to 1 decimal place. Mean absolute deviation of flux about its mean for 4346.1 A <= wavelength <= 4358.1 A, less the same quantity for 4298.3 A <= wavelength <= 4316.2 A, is -0.7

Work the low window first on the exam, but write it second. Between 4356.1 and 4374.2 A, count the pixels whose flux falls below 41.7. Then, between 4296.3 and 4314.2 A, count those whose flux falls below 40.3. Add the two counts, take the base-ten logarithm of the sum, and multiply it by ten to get 11.8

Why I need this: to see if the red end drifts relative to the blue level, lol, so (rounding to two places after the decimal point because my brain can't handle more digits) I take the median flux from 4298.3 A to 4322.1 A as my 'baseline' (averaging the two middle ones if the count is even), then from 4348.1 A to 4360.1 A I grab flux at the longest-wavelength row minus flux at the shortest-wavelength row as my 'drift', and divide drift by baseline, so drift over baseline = -0.29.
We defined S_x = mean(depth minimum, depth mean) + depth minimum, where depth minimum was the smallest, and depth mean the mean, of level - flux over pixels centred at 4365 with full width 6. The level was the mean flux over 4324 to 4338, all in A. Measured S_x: -11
